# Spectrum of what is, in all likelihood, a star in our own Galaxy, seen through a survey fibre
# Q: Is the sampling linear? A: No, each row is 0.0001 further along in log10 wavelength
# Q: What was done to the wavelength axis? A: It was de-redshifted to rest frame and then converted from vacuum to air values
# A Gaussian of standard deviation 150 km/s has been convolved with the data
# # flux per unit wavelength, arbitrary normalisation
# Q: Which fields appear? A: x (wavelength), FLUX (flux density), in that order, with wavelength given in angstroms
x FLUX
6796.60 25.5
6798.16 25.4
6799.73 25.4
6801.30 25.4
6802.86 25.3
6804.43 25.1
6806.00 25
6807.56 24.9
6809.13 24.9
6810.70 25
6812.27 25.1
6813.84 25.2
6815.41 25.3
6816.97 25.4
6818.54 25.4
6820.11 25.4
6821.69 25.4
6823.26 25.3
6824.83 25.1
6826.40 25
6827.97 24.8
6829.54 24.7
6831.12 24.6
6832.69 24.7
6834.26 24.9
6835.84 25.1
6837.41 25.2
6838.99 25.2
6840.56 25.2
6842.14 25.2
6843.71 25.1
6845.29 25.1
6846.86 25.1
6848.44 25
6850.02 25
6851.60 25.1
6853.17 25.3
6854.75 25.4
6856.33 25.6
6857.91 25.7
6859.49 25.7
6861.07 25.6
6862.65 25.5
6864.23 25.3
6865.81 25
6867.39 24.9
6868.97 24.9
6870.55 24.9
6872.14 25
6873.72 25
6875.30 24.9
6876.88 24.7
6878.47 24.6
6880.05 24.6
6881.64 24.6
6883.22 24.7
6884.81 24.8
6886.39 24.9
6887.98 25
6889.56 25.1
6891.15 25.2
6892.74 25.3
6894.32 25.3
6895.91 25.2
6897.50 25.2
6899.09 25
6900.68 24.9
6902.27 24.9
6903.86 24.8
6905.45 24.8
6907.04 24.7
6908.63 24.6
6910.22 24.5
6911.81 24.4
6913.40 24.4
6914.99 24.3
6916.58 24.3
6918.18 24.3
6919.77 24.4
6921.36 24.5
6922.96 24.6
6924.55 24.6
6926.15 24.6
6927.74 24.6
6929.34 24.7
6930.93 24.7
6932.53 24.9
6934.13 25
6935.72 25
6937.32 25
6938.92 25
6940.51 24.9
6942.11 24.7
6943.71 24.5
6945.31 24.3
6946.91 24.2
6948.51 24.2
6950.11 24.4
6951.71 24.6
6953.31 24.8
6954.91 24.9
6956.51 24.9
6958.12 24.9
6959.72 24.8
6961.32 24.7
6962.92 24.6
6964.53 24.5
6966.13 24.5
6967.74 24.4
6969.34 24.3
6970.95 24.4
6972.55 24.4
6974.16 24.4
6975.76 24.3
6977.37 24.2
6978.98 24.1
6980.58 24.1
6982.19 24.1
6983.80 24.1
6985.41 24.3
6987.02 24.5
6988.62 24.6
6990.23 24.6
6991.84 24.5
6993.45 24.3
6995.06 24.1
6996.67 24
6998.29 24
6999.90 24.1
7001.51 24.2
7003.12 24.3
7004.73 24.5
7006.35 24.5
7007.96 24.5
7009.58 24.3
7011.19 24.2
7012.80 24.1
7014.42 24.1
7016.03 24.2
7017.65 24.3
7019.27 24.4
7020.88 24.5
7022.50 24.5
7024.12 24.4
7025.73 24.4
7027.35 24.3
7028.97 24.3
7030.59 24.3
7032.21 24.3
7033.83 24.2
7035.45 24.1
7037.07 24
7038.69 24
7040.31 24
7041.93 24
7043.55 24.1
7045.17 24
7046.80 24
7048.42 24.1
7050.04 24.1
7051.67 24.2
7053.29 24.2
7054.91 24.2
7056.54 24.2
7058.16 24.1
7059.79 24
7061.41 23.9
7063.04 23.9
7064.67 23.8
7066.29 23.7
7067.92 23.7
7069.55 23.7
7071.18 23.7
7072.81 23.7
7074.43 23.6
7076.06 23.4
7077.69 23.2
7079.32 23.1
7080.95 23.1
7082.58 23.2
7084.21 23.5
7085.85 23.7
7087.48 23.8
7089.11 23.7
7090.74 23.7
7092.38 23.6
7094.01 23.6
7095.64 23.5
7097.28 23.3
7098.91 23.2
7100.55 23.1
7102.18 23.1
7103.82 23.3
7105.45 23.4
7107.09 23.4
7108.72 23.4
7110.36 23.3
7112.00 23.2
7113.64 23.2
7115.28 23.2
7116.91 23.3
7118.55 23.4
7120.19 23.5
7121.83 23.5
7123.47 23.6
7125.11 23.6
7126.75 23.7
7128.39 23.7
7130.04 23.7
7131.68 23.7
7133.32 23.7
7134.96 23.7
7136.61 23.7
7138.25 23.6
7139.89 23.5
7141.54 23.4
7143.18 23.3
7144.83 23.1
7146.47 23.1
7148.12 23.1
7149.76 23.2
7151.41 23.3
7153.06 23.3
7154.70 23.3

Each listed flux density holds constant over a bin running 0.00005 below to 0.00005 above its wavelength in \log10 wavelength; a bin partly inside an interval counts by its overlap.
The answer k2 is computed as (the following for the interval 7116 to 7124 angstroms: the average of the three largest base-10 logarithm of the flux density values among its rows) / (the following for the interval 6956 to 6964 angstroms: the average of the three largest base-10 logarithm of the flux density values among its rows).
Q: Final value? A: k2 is 0.98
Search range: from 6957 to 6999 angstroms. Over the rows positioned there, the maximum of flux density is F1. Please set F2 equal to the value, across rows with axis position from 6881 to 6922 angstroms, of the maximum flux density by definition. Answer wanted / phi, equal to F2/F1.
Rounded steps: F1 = 24.9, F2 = 25.3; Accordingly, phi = 1.02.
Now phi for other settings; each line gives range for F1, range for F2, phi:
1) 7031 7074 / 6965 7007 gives 1.01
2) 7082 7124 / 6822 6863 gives 1.08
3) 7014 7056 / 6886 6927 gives 1.03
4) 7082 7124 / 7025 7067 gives 1.03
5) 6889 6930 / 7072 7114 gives 0.94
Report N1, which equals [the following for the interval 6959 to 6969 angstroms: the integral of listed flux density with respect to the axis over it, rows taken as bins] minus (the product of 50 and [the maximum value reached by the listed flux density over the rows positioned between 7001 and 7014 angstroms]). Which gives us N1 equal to -979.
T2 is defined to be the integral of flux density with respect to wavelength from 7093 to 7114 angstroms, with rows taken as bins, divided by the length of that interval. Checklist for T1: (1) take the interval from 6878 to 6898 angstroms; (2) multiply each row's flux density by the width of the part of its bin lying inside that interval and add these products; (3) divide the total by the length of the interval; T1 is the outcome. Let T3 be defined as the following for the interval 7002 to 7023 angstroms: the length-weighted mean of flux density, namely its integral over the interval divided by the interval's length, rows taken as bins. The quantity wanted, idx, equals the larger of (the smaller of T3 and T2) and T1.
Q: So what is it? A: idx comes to 24.97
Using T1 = 25.0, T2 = 23.3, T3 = 24.3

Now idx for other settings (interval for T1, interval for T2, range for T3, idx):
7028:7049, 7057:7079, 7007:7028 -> 24.11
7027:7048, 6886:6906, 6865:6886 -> 24.82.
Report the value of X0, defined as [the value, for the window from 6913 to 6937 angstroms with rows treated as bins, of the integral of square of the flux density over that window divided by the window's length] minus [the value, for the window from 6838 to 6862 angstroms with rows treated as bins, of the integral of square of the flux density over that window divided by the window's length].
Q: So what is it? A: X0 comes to -34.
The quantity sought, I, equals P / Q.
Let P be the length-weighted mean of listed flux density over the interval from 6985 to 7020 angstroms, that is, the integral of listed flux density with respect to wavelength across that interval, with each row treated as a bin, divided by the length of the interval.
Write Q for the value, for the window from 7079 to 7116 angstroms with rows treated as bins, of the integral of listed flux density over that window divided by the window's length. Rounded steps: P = 24.3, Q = 23.4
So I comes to 1.04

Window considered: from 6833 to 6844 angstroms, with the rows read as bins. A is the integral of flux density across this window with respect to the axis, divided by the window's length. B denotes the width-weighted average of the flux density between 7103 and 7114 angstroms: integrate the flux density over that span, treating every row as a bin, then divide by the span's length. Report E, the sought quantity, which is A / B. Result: 1.077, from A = 25.1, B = 23.3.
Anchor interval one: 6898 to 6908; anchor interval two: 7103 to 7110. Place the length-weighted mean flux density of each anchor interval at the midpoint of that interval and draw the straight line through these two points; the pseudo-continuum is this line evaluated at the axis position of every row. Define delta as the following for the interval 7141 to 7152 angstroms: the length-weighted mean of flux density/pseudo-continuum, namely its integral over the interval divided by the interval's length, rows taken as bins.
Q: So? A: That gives 1.01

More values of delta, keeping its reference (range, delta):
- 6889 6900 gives 1.01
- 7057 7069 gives 1.01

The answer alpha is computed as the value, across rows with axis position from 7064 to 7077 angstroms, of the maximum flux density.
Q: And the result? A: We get 23.8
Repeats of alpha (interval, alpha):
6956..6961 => 24.9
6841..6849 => 25.2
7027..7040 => 24.3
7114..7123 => 23.5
